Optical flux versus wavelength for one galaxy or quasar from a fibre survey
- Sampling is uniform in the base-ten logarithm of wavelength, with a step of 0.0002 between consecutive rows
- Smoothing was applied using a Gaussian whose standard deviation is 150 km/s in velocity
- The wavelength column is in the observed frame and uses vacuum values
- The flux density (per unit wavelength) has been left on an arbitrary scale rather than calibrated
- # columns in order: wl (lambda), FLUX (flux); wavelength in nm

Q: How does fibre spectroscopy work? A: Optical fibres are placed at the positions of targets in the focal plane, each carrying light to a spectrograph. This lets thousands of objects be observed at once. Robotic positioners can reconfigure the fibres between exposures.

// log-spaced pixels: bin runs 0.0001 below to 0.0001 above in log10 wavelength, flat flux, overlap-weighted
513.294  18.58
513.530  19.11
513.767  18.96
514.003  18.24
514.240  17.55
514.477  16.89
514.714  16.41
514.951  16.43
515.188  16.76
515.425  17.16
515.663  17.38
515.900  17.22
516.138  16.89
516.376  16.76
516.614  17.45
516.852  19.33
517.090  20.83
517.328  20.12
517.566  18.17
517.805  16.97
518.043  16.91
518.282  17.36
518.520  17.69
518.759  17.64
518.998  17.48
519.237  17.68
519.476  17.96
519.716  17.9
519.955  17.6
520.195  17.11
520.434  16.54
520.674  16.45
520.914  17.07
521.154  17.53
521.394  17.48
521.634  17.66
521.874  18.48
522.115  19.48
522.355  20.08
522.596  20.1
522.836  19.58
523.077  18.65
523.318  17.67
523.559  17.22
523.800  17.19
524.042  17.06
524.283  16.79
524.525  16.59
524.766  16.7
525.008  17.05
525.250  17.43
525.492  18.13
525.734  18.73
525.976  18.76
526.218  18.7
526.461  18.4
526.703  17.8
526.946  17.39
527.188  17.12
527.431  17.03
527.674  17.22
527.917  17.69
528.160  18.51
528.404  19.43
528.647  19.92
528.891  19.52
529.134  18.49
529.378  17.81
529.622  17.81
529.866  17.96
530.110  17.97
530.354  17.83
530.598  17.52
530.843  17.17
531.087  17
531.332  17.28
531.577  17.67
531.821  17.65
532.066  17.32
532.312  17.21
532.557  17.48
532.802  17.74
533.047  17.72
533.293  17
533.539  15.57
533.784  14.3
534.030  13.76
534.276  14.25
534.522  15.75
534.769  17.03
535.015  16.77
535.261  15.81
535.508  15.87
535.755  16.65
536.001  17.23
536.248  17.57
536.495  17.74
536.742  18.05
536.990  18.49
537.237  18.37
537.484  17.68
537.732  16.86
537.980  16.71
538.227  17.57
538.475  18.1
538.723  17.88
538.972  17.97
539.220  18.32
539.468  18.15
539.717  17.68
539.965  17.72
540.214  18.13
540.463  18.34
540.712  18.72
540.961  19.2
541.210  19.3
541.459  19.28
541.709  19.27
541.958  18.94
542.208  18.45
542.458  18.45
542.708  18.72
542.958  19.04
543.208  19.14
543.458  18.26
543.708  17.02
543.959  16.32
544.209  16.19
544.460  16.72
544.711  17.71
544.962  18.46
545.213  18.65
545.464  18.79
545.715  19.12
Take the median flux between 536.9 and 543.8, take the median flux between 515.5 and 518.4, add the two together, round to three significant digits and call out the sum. 35.7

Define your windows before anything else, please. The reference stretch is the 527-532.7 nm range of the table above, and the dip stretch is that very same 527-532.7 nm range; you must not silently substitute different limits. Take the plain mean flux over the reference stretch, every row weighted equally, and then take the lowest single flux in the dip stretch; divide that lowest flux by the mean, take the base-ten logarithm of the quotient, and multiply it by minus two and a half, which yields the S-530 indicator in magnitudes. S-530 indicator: 0.053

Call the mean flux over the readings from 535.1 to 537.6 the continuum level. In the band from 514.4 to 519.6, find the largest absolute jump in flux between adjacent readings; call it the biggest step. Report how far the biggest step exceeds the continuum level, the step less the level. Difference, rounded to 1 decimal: -15.4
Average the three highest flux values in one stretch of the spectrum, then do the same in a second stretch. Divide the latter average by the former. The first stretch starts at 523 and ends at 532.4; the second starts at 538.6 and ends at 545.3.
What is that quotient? 0.98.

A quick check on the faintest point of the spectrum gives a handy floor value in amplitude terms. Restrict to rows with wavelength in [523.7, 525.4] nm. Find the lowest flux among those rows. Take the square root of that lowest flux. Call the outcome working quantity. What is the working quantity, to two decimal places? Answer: 4.07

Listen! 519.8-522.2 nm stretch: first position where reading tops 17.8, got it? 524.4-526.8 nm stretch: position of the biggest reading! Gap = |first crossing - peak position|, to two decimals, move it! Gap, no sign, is 4.10 nm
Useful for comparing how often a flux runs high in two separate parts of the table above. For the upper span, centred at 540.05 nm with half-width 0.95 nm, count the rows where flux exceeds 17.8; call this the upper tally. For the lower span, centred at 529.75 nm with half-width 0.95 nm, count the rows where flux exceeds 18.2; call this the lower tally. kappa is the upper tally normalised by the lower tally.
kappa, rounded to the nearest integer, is 3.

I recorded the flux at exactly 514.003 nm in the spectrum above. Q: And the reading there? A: 18.24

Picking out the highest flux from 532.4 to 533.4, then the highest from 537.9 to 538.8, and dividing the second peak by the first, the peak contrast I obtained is 1.02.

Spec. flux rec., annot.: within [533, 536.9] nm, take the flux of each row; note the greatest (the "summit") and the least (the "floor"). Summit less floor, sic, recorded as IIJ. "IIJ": 4.3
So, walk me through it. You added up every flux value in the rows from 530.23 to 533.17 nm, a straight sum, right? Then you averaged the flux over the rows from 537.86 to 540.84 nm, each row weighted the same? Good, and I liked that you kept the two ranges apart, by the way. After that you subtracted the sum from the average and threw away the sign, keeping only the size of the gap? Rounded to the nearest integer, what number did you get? 192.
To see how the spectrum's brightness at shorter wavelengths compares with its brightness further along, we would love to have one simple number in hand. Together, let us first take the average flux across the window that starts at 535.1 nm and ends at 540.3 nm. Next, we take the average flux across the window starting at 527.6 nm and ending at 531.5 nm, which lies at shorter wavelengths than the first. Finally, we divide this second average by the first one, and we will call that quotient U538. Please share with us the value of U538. 1.03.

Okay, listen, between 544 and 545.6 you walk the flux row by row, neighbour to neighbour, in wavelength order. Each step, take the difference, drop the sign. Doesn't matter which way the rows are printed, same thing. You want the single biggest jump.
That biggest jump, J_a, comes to 1.0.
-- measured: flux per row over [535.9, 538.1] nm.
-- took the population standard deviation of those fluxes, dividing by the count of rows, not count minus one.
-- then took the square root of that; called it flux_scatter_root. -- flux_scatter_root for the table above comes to 0.76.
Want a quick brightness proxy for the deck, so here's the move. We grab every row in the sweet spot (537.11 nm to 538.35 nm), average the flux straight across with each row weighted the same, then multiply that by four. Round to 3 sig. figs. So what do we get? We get 69.8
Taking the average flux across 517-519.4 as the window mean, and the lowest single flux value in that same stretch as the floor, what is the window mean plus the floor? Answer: 35.0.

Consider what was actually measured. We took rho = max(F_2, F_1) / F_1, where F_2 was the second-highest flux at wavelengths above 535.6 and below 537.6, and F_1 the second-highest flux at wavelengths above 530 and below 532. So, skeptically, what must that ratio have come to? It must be 1.03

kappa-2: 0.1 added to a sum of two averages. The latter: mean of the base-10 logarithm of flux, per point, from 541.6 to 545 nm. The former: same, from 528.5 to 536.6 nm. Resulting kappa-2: 2.59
